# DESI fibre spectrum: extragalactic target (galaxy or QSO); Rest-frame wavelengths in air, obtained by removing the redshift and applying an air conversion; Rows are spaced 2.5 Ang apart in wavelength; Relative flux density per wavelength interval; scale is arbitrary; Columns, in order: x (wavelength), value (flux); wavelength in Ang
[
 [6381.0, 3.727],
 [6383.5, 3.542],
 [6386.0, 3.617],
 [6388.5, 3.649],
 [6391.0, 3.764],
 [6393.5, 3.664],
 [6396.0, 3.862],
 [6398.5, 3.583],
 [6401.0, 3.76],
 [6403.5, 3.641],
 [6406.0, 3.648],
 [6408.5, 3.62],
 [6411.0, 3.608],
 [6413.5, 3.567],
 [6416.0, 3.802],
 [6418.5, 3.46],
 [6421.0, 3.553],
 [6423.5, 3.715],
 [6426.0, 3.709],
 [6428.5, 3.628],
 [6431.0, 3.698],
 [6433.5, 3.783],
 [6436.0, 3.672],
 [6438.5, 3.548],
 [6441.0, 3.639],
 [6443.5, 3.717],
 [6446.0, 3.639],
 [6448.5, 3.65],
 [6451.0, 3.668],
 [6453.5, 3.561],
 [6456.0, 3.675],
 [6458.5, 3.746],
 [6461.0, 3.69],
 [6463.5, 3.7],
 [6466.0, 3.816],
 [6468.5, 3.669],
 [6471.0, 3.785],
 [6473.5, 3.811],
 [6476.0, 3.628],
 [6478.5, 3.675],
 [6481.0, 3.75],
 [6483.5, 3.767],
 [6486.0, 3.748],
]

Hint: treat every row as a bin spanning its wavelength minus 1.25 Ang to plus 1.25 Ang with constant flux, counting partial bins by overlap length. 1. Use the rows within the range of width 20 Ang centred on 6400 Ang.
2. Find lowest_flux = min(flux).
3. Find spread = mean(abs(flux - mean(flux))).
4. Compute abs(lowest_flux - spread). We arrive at 3.51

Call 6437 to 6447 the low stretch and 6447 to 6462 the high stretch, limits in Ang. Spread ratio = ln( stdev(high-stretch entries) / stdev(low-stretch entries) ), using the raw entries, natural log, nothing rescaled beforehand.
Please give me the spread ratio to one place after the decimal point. -0.1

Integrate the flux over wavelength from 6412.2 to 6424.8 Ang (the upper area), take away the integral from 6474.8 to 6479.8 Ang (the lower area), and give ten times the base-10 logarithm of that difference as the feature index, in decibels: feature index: 14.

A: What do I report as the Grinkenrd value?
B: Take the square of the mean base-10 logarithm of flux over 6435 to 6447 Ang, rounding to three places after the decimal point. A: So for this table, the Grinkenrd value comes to 0.315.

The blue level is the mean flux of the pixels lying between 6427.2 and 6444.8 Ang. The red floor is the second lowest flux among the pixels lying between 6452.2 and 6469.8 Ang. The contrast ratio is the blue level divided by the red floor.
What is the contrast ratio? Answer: 1.000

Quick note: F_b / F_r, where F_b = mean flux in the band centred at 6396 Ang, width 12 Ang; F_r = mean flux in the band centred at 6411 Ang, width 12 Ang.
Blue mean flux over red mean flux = 1.02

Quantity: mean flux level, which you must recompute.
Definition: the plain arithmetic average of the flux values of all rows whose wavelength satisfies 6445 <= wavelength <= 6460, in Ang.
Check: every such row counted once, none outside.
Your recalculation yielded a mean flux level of 3.66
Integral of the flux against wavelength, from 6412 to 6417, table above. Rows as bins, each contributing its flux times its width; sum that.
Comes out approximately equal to 18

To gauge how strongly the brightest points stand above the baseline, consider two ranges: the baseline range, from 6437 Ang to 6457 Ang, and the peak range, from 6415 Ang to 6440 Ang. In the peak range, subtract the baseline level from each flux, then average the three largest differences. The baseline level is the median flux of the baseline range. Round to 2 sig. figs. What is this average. 0.12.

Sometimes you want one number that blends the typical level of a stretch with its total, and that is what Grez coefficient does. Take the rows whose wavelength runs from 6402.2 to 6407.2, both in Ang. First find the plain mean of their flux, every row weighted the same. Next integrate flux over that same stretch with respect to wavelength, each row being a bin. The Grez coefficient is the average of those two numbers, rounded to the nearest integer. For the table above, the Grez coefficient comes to 11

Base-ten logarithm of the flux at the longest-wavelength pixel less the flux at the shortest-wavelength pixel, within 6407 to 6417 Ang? -0.7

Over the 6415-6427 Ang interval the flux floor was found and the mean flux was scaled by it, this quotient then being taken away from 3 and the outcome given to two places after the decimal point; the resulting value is 1.95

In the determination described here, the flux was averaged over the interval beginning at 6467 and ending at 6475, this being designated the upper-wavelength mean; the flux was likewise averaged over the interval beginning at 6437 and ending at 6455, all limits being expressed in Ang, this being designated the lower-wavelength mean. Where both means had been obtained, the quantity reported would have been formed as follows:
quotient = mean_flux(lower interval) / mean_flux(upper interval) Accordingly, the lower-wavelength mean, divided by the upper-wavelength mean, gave 0.97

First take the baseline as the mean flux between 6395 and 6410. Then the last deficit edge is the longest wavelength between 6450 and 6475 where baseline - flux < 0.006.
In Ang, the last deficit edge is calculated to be 6473.5 Ang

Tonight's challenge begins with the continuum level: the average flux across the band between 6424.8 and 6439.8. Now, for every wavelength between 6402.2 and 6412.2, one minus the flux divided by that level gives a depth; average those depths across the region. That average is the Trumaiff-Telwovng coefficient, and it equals 0.012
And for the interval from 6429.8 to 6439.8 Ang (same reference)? -0.001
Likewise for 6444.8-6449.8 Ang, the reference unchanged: 0.008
